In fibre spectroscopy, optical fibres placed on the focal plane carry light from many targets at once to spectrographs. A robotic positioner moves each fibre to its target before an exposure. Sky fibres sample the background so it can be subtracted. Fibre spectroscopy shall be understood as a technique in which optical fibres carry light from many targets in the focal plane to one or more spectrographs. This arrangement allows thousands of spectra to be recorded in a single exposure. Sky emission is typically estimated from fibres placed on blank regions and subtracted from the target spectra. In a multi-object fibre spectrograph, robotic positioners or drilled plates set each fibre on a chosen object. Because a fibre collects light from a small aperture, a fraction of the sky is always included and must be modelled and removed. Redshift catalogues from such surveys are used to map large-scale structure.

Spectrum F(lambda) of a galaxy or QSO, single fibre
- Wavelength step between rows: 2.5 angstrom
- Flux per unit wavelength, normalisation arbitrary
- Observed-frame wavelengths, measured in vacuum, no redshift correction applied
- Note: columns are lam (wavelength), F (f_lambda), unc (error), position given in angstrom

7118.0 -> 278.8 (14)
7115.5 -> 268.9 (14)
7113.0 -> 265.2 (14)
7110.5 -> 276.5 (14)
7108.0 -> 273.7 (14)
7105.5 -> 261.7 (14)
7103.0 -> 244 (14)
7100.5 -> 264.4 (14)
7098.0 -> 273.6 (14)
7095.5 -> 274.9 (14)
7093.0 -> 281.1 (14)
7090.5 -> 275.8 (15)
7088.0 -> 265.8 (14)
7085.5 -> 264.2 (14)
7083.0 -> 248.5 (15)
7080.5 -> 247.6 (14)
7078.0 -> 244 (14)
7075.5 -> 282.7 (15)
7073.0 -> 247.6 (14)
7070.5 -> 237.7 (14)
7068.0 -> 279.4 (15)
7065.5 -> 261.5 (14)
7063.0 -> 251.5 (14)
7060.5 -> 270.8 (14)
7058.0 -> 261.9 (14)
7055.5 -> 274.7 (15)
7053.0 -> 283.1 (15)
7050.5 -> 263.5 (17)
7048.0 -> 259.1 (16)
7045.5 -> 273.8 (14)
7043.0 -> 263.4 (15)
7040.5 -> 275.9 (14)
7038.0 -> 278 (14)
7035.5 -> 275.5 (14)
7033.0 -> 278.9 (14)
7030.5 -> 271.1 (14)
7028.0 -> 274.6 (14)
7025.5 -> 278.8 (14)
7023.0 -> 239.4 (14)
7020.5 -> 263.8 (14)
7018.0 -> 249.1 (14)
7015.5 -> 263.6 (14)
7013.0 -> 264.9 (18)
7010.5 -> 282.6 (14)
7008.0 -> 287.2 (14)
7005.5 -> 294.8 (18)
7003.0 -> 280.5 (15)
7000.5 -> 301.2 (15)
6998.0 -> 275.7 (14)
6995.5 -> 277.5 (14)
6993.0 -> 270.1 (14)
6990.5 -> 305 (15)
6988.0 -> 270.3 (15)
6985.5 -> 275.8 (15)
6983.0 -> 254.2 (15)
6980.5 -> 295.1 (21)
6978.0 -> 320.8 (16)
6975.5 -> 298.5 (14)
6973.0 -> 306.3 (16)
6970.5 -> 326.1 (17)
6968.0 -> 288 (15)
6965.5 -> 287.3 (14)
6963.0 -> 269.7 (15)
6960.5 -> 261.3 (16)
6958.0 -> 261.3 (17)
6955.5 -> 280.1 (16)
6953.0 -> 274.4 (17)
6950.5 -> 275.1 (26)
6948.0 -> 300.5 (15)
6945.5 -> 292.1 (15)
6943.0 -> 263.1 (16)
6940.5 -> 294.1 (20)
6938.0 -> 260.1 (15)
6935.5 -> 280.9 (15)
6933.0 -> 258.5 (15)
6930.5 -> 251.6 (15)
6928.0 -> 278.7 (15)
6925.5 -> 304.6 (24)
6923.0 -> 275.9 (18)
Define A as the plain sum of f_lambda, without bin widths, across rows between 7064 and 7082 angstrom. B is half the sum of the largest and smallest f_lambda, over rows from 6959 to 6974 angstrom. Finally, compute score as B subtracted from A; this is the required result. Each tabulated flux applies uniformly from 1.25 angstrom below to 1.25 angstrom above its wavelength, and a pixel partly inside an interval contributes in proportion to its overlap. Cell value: 1507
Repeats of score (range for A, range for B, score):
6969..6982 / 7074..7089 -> 1283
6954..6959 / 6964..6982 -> 235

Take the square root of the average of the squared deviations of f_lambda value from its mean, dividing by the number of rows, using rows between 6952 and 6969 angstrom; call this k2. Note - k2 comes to 10.3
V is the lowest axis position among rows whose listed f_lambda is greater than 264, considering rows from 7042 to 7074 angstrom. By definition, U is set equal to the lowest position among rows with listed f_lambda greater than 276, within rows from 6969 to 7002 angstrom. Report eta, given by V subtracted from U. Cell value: -75.0 angstrom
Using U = 6970.5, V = 7045.5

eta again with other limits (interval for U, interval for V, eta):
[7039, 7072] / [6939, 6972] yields 112.5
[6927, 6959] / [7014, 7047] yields -97.5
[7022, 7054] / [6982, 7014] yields 40.0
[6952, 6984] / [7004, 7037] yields -50.0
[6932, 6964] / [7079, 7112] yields -150.0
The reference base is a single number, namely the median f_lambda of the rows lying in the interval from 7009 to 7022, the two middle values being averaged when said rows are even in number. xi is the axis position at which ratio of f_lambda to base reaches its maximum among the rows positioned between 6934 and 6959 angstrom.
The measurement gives 6948.0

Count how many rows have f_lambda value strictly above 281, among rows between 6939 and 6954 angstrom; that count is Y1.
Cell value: 3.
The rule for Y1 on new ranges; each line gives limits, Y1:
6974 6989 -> 3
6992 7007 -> 2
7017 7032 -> 0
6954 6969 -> 2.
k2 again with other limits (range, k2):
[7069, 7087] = 14.1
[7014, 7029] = 13.7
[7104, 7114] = 6.0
